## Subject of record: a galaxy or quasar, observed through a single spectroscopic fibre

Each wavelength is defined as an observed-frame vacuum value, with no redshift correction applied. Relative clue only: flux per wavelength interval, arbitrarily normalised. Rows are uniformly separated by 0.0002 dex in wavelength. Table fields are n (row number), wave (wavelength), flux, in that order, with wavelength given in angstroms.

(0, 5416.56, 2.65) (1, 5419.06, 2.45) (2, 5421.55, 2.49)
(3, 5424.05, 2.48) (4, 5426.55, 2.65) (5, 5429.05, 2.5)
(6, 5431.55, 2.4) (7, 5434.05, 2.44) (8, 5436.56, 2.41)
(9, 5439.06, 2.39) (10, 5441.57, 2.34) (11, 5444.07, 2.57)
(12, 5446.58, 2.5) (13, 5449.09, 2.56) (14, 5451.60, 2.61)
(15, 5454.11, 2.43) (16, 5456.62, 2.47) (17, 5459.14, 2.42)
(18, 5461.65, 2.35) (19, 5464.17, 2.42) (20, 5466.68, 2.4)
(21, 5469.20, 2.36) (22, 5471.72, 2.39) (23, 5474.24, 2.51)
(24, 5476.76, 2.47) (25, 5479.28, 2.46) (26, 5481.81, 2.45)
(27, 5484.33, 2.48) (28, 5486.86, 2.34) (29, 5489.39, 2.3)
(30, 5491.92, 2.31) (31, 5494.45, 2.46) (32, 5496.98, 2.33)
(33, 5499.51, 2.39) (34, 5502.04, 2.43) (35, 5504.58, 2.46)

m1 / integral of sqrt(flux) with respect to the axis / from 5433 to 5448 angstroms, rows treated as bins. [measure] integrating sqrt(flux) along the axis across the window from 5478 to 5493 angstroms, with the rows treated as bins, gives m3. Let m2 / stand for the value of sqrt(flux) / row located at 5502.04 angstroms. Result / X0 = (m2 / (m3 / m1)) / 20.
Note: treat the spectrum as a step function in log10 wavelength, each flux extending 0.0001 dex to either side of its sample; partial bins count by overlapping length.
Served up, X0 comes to 0.0788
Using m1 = 23.4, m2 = 1.559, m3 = 23.2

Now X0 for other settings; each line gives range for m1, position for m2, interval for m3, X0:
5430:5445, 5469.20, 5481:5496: 0.0774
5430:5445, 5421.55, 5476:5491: 0.0791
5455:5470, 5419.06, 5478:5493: 0.0785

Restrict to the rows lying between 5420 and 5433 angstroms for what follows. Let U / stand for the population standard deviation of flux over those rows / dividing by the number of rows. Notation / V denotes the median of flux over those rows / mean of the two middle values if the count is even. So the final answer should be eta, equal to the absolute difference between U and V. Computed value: 2.41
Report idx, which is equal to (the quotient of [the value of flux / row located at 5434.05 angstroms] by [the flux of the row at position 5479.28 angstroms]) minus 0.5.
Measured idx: 0.492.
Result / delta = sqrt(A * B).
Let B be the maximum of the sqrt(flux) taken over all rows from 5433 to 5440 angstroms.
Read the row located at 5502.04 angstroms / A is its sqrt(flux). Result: 1.560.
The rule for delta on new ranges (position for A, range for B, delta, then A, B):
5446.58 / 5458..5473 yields 1.568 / 1.58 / 1.56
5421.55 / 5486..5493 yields 1.554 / 1.58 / 1.53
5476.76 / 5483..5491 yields 1.573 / 1.57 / 1.57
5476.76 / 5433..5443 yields 1.567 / 1.57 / 1.56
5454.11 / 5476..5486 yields 1.567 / 1.56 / 1.57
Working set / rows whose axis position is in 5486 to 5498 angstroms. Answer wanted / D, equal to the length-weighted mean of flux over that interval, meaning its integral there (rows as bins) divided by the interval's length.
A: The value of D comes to 2.35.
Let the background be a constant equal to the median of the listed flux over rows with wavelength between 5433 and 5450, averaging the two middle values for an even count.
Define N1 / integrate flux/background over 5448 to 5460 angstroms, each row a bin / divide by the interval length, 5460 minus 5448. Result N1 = 1.02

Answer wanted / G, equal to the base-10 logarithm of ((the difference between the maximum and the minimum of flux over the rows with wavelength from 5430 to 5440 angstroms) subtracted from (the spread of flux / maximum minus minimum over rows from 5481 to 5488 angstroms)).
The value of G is -1.05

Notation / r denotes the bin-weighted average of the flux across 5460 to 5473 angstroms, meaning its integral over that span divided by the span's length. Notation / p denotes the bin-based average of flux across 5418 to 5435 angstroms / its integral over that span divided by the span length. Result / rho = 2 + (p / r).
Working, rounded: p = 2.49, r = 2.39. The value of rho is 3.043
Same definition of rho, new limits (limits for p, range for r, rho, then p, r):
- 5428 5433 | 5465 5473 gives 3.026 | 2.45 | 2.39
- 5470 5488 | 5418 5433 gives 2.978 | 2.44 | 2.50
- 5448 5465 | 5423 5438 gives 2.995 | 2.47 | 2.48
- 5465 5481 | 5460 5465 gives 3.020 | 2.43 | 2.38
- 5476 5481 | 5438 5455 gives 2.989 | 2.46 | 2.49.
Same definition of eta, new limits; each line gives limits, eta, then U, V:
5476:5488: 2.41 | 0.051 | 2.46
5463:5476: 2.35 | 0.051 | 2.40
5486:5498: 2.27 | 0.058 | 2.33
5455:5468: 2.38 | 0.039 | 2.42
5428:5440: 2.37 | 0.040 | 2.41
